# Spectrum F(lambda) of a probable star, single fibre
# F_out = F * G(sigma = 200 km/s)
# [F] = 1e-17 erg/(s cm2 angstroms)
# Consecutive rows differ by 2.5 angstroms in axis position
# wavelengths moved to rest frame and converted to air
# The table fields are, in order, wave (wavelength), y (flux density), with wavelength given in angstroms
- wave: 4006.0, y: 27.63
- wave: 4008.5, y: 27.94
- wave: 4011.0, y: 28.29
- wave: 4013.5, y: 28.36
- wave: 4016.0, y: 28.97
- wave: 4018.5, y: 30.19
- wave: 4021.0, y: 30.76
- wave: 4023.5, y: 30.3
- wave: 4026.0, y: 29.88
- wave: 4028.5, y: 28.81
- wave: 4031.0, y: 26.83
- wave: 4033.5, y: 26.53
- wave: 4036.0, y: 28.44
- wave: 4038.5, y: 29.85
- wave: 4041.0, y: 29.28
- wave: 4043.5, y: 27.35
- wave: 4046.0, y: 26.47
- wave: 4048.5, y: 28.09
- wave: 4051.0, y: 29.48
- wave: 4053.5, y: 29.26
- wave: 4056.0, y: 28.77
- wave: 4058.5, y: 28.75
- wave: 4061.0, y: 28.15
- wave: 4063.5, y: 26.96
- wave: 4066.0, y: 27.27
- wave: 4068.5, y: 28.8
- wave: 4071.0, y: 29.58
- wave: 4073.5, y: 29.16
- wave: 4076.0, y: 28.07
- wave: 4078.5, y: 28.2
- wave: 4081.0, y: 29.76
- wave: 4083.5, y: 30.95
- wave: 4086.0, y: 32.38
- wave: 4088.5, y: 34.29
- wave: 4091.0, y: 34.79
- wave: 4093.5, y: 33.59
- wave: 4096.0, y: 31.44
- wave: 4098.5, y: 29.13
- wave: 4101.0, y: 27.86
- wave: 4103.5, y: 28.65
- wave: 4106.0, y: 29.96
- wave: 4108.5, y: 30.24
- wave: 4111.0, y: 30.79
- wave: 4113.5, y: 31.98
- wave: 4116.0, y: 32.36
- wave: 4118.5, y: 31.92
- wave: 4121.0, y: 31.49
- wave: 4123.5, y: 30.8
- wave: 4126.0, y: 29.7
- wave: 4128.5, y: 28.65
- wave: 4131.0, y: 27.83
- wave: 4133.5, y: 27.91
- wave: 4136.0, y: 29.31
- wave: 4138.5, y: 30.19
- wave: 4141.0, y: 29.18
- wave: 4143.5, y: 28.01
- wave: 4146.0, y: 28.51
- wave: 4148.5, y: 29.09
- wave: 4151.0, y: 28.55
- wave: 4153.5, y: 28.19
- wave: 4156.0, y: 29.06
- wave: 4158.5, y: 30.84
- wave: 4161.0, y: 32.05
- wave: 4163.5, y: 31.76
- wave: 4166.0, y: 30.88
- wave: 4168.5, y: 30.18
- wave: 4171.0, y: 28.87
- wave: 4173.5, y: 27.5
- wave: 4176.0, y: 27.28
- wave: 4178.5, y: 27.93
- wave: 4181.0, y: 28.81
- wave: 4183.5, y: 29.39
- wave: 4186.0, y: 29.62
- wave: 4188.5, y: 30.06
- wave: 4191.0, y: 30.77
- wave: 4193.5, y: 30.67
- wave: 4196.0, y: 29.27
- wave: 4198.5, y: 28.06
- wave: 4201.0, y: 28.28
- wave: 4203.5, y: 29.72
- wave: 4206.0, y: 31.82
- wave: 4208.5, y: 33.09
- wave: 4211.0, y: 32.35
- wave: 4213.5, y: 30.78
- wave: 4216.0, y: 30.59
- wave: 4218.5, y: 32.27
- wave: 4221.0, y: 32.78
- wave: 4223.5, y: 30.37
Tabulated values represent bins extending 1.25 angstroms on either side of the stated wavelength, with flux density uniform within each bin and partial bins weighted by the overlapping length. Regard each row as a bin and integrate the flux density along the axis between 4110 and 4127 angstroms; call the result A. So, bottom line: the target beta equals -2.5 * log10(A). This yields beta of -6.8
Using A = 532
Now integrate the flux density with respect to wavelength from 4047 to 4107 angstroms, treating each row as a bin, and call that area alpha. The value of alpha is 1782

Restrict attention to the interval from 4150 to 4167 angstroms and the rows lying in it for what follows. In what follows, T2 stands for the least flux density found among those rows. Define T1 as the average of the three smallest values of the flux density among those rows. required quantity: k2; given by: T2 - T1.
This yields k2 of -0.41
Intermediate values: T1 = 28.6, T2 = 28.19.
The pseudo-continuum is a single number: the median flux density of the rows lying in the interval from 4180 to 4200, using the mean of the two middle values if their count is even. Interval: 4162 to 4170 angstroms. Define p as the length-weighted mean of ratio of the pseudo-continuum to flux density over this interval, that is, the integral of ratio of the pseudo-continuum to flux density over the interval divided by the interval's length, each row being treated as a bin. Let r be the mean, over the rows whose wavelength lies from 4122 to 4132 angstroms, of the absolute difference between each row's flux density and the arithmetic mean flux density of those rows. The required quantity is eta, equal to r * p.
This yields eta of 1.0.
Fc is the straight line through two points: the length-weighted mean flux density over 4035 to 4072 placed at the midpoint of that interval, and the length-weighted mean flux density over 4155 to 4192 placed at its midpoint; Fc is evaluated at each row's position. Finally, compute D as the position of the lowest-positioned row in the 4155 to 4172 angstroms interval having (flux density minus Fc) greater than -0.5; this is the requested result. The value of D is 4156.0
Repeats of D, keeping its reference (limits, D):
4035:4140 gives 4036.0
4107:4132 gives 4108.5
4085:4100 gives 4086.0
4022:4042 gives 4023.5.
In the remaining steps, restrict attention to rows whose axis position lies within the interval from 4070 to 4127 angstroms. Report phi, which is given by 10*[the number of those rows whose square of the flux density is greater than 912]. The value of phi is 130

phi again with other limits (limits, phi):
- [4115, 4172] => 80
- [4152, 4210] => 80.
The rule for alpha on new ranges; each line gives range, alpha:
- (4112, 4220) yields 3230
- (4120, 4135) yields 440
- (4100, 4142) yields 1258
